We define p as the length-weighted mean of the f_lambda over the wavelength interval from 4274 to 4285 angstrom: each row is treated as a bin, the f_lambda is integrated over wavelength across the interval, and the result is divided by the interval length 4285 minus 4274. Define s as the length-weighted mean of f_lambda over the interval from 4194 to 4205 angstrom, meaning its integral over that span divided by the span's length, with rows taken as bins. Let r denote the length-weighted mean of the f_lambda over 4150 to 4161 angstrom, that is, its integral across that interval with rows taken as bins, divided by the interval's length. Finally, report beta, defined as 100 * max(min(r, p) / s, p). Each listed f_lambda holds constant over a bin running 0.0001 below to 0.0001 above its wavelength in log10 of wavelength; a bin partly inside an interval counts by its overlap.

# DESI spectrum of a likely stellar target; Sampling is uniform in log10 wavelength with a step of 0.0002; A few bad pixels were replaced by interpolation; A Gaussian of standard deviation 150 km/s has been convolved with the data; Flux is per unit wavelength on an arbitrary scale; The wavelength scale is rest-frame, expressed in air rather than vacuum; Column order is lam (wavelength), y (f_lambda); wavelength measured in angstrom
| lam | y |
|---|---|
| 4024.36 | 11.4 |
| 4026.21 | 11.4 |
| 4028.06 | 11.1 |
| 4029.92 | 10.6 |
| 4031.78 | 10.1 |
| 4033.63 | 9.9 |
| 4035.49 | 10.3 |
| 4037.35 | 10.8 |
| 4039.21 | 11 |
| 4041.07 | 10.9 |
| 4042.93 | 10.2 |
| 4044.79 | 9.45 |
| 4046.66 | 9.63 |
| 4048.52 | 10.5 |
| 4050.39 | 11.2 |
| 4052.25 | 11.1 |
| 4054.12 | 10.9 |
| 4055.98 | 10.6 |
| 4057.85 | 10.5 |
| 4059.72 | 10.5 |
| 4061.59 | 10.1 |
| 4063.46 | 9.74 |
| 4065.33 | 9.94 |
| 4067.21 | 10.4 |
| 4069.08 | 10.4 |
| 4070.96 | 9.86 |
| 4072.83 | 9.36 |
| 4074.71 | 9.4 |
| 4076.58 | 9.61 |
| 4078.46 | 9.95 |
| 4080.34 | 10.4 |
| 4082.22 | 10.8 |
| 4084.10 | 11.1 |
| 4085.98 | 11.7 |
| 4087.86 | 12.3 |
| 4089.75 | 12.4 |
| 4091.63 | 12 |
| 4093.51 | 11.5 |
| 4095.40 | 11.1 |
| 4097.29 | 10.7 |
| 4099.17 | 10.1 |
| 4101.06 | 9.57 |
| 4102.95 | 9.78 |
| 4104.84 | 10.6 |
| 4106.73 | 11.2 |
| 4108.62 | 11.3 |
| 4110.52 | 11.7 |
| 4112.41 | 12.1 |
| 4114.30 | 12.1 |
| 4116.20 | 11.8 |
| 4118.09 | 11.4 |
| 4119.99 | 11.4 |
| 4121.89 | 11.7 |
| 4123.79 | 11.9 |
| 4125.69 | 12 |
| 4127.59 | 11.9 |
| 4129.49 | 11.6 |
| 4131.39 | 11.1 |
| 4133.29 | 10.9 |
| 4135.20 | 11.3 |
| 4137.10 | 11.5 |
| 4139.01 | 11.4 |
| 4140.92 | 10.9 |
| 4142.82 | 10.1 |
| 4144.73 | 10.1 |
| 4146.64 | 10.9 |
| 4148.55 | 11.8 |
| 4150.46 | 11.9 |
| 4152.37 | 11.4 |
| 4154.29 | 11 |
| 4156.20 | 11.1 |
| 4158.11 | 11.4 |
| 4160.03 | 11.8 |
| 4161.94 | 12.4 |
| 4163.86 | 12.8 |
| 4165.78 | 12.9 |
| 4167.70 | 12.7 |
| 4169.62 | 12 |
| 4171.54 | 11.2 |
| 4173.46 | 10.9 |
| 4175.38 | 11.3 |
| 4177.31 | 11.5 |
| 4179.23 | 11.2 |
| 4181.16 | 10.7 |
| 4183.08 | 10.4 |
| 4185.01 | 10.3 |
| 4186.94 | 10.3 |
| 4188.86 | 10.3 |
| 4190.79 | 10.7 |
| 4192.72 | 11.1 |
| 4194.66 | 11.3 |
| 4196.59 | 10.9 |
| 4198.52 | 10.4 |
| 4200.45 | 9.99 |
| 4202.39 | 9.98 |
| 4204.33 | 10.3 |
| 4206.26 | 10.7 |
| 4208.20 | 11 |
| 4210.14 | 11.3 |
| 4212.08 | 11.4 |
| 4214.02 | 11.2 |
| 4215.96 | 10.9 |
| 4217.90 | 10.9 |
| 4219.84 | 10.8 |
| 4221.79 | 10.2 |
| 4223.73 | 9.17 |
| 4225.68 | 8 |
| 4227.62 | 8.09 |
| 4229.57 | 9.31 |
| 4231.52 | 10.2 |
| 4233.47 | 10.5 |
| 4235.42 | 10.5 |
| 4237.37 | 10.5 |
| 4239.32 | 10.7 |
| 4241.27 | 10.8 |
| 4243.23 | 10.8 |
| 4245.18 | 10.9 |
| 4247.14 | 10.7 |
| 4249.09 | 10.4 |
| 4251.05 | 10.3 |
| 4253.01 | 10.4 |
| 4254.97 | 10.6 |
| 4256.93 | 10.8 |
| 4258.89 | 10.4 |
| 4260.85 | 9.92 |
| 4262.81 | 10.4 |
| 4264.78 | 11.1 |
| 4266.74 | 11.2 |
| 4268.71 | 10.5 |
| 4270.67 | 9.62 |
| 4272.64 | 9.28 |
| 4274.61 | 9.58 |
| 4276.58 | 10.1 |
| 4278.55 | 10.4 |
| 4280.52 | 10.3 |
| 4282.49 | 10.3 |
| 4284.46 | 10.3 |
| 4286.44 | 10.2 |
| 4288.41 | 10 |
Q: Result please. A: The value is 1018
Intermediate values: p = 10.2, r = 11.42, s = 10.46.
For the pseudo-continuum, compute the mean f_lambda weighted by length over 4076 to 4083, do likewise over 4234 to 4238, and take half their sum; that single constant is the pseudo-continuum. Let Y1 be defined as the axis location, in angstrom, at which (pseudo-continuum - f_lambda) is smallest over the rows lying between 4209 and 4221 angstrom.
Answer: 4212.08 angstrom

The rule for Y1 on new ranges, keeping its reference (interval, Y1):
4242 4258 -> 4245.18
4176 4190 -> 4177.31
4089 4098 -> 4089.75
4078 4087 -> 4085.98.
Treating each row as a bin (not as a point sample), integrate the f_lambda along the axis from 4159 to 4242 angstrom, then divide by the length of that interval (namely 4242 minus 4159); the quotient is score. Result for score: 10.8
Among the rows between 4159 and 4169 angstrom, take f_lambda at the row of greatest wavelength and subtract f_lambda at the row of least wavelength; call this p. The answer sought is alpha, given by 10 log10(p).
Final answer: 0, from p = 0.9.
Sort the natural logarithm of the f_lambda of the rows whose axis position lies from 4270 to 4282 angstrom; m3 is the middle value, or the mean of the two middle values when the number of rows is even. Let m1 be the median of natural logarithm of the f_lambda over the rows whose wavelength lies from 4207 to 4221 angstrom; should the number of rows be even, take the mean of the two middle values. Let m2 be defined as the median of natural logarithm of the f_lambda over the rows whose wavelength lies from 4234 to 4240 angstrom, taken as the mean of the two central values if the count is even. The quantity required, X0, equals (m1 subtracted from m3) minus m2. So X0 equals -2.5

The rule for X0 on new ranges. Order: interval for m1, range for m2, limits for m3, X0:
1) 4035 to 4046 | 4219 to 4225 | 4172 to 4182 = -2.3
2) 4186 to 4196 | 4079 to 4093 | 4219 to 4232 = -2.6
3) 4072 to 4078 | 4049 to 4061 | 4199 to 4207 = -2.3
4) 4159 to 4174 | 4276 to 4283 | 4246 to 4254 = -2.5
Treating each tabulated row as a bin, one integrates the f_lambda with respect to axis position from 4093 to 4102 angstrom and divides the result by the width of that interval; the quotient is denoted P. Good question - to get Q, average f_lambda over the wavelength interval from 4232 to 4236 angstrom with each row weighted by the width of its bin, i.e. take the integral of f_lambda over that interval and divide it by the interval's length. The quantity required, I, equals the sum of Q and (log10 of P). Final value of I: 11.5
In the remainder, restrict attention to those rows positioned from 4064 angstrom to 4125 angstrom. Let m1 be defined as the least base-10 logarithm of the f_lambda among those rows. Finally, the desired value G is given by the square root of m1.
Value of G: 0.99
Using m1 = 0.97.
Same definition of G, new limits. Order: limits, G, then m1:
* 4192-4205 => 1.00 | 1.00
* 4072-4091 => 0.99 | 0.97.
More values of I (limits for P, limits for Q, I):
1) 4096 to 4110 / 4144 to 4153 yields 12.3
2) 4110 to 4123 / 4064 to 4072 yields 11.2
